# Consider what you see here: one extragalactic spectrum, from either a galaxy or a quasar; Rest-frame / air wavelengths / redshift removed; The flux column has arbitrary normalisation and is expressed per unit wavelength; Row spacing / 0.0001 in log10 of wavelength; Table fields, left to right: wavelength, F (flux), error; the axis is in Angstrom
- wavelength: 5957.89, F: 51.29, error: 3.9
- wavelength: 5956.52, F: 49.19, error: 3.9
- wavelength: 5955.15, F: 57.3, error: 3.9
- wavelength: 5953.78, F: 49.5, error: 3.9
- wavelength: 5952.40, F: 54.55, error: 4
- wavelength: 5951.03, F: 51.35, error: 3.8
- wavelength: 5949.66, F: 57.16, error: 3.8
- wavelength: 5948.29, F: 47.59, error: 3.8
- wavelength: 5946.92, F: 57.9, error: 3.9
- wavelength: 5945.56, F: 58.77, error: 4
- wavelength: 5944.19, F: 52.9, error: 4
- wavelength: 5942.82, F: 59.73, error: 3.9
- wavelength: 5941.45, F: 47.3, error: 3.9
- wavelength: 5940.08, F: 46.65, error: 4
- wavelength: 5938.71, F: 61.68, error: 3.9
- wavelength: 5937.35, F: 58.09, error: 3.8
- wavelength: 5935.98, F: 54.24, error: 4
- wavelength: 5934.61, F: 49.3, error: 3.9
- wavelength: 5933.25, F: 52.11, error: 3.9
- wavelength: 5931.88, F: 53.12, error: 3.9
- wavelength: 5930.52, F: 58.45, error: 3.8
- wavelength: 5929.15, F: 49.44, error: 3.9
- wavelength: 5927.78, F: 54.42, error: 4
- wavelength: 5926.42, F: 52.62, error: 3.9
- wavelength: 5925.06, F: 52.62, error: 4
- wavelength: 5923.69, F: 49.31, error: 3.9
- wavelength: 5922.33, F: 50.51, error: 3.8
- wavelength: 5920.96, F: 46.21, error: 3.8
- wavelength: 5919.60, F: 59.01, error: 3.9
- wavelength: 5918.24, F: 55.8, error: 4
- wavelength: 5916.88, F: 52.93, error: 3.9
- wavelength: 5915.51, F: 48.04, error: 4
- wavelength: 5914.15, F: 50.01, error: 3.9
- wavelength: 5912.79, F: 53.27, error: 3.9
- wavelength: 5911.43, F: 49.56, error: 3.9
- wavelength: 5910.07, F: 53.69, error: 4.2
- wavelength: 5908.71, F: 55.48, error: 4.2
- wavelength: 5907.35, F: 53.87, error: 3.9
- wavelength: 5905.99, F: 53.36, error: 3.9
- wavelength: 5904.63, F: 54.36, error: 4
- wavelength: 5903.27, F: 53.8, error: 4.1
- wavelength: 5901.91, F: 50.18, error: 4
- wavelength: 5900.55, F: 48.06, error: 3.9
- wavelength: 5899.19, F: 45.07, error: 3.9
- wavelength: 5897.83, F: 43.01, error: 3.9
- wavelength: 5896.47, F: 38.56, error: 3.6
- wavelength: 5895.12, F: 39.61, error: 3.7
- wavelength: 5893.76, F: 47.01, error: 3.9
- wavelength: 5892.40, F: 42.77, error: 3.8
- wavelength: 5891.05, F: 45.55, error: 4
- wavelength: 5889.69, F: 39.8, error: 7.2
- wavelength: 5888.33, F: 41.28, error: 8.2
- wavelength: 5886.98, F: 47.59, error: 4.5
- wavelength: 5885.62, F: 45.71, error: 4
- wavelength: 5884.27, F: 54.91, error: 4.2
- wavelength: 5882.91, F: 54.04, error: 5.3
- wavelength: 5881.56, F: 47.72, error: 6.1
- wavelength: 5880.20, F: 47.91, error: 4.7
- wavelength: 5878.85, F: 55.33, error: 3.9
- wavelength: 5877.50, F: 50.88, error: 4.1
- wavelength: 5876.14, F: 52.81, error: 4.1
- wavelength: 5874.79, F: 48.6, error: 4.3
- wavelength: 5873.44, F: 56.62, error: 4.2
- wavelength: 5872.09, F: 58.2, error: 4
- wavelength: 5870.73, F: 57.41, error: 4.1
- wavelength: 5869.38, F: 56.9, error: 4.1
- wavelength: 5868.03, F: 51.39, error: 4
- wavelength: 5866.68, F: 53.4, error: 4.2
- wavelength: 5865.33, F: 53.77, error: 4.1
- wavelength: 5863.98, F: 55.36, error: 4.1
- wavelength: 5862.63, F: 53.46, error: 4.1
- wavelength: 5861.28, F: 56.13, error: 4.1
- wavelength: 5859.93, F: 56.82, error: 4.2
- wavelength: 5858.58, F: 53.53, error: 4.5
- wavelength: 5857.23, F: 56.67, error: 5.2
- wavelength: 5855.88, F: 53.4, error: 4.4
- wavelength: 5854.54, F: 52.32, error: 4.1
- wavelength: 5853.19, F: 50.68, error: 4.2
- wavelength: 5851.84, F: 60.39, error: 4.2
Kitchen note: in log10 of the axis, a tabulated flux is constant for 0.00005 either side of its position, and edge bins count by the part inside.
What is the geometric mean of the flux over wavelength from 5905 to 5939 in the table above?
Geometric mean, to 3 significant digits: 53.0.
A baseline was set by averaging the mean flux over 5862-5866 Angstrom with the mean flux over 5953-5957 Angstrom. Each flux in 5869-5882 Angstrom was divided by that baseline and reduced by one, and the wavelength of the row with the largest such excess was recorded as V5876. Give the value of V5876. 5872.09 Angstrom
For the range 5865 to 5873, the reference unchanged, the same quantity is 5872.09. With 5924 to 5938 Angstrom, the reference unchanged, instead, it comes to 5930.52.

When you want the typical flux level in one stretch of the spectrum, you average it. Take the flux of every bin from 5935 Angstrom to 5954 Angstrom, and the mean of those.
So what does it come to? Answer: 54.1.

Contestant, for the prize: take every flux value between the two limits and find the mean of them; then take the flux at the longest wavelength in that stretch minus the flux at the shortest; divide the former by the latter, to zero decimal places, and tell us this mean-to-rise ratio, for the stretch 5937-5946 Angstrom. 81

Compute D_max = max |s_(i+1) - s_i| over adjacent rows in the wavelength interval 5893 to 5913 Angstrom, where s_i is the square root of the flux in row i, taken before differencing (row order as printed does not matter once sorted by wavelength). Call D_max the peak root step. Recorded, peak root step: 0.56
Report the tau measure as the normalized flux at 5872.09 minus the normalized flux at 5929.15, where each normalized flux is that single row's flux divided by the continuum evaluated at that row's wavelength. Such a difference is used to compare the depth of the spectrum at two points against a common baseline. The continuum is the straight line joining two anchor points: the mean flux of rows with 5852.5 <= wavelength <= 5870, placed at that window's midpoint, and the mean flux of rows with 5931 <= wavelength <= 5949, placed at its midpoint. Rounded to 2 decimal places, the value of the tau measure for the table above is 0.16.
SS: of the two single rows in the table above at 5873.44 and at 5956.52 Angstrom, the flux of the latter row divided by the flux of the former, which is 0.87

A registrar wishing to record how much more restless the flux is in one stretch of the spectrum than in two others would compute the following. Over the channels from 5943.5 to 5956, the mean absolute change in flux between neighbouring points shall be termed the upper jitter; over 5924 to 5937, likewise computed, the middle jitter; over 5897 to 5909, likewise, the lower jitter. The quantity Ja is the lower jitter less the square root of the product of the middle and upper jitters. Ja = -2.9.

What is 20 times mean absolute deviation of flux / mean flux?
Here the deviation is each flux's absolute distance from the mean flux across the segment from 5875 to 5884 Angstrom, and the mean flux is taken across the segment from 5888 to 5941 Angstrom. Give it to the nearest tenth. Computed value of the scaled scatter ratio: 1.0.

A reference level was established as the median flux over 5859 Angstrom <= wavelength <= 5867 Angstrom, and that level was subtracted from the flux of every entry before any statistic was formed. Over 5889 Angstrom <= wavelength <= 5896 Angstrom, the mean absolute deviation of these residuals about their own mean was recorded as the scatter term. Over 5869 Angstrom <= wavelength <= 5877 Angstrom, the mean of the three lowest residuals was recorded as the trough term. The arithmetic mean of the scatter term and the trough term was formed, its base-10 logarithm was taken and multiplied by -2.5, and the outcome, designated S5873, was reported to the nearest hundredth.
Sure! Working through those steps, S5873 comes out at 1.03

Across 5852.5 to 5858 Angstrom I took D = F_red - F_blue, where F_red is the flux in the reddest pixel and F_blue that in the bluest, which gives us 6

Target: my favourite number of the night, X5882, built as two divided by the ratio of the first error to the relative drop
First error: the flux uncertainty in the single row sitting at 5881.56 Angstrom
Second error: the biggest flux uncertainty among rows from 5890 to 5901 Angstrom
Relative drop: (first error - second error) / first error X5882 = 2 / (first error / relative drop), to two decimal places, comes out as 0.11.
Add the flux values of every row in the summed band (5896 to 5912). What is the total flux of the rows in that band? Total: 599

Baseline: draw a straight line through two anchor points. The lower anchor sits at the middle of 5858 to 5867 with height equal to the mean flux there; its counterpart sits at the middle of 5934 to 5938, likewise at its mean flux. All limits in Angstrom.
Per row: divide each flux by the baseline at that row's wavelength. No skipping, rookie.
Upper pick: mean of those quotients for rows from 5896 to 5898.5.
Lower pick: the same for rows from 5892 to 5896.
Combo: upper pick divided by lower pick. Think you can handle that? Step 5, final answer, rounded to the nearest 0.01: 0.95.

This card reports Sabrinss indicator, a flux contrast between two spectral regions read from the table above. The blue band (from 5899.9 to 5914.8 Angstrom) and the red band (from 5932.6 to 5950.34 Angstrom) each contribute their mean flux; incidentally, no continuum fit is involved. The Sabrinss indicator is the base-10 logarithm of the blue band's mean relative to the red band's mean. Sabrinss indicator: -0.015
